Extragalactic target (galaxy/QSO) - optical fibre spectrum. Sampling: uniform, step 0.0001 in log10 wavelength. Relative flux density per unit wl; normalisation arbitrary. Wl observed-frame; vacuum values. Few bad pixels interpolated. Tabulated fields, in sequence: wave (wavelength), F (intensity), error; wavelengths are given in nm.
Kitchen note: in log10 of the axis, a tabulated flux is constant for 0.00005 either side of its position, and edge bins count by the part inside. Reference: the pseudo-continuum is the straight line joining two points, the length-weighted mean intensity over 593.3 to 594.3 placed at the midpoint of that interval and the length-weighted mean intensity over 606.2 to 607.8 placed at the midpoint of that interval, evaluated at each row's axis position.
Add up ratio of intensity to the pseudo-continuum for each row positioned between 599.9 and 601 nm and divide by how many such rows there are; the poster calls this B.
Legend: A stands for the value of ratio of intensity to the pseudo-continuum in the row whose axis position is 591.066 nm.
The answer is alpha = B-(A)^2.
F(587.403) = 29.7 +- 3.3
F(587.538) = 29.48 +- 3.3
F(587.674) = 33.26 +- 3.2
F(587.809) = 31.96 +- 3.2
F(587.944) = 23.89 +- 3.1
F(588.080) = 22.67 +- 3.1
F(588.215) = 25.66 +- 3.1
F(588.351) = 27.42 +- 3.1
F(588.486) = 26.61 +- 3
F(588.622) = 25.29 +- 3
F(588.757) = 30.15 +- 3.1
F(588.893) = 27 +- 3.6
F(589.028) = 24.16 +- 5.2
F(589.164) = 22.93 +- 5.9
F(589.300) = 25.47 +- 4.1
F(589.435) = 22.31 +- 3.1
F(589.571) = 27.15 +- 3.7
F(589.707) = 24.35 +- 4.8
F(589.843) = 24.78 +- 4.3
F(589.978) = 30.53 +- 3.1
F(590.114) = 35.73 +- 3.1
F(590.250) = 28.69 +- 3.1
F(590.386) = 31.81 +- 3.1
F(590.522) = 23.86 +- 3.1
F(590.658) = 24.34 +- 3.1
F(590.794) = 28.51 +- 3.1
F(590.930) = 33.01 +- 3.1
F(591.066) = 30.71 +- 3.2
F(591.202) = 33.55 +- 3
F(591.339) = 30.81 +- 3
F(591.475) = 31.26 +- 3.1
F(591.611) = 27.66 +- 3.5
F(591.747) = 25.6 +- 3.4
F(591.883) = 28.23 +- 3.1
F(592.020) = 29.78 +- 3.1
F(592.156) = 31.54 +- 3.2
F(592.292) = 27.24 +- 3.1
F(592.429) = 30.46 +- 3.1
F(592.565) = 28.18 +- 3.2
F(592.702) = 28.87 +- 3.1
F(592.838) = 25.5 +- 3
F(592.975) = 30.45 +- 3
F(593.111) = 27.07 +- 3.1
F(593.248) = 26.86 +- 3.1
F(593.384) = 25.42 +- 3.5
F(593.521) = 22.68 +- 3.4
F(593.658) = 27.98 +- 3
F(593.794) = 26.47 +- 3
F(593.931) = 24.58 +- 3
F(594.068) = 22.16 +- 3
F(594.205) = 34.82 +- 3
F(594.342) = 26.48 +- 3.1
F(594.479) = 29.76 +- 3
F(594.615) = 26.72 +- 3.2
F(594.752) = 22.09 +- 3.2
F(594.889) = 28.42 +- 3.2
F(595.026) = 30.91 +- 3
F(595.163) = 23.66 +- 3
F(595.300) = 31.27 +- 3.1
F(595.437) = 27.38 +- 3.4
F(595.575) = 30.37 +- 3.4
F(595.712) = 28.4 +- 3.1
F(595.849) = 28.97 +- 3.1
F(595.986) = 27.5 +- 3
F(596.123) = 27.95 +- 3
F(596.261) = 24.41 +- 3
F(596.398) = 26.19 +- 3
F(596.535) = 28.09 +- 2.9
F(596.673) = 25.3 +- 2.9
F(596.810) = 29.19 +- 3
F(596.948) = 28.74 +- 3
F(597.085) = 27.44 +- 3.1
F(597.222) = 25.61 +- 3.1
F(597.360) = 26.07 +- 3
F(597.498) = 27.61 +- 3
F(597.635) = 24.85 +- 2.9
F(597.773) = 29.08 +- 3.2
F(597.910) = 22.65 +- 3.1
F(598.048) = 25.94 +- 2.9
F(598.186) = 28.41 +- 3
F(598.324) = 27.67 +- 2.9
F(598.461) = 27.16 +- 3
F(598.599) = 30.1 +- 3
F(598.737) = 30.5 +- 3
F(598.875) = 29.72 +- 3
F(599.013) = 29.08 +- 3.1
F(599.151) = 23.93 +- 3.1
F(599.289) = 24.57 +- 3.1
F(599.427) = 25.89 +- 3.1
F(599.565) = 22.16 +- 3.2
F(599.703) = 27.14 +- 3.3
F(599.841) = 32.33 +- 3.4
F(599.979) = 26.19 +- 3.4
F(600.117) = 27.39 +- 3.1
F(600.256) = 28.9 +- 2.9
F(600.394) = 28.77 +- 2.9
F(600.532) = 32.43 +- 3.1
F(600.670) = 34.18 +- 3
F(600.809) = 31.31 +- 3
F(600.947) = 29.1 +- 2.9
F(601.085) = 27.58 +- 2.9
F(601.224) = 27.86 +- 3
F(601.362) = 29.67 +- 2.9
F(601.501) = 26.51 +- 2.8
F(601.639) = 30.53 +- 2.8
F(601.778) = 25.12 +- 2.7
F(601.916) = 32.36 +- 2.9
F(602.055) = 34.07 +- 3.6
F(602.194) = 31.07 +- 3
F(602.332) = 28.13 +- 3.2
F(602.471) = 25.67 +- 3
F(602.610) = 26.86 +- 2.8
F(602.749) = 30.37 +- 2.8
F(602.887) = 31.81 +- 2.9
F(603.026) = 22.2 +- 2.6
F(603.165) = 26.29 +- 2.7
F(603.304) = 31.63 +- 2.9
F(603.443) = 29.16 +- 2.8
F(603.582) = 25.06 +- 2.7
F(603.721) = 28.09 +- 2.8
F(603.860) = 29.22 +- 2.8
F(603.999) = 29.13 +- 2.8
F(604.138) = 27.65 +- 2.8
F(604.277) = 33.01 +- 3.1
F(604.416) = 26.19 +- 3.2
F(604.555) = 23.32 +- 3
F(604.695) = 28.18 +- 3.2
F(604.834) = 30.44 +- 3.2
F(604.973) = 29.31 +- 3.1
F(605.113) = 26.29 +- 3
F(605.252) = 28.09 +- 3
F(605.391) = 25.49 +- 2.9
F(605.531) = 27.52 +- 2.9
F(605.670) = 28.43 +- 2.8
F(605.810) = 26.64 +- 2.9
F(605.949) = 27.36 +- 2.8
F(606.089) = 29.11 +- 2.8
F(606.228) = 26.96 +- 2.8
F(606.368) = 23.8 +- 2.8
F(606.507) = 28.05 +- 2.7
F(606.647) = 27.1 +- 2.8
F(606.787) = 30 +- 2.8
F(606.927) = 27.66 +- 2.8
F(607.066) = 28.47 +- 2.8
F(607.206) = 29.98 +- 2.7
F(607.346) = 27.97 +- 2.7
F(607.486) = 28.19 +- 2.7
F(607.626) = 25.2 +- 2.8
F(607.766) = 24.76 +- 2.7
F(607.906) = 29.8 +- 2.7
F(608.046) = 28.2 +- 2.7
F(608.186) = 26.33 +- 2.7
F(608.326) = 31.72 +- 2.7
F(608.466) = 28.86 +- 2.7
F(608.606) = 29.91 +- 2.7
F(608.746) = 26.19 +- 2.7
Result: -0.3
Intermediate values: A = 1.18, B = 1.11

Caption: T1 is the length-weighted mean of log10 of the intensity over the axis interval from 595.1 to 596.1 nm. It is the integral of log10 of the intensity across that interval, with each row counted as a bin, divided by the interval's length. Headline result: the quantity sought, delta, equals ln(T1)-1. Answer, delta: -0.629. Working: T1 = 1.45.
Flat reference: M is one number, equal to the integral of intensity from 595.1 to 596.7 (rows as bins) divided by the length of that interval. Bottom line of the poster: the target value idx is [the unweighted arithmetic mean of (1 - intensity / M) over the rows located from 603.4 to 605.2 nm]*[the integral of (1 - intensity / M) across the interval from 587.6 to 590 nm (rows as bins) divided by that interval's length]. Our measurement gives -0.0009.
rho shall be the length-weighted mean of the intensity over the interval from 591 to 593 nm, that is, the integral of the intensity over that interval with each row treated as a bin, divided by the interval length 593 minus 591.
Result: 29.3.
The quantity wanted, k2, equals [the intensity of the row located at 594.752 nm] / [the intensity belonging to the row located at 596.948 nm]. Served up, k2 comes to 0.77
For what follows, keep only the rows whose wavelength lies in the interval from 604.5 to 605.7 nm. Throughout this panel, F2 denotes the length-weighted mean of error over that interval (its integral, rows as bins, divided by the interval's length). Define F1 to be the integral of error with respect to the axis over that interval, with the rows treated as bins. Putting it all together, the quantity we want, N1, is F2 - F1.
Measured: -0.6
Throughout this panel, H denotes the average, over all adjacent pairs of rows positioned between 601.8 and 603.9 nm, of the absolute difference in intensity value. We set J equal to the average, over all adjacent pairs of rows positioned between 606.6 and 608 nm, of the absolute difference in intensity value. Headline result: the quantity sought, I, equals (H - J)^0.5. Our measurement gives 1.12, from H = 3.3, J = 2.0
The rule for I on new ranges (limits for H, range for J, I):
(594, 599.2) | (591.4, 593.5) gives 0.79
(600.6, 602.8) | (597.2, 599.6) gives 0.81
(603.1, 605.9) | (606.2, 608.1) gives 0.79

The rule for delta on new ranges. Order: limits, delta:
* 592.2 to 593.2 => -0.628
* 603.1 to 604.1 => -0.627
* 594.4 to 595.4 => -0.637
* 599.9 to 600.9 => -0.612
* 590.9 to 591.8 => -0.608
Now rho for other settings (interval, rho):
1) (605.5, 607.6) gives 27.8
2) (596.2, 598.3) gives 26.7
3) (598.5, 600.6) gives 27.9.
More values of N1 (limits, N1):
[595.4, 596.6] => -0.6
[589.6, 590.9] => -1.0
